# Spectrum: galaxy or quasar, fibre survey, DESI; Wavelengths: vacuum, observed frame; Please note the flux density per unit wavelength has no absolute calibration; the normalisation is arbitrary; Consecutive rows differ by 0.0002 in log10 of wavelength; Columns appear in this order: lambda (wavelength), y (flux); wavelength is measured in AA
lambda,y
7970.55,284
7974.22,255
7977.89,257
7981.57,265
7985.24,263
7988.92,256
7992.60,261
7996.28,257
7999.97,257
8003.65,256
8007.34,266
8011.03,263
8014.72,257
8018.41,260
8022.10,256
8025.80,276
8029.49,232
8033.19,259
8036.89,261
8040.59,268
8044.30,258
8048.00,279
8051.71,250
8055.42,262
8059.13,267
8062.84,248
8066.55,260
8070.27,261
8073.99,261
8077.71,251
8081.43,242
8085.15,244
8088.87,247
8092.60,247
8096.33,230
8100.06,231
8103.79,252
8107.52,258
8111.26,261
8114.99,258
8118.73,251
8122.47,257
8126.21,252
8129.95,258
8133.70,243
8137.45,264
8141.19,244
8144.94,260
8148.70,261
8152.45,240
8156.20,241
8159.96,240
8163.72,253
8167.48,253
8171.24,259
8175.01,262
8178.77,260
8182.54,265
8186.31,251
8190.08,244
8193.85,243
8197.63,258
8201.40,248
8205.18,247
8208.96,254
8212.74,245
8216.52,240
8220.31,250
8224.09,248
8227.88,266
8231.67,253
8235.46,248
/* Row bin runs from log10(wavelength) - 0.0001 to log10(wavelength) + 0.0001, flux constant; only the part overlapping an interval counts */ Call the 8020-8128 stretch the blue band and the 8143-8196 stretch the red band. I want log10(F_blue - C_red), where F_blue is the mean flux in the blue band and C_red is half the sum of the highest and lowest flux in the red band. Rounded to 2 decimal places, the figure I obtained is 0.29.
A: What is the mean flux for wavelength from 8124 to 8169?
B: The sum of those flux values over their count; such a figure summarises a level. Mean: 251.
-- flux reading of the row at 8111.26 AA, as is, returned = 261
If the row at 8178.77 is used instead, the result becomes 260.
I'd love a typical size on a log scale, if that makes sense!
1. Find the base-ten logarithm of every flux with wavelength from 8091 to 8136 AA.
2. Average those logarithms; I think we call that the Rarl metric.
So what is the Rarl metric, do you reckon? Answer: 2.397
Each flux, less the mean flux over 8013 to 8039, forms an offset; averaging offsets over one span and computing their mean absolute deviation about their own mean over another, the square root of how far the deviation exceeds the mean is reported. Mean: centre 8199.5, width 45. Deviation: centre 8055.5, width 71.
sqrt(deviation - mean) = 4.0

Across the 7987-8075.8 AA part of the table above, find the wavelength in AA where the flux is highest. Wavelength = 8048.00 AA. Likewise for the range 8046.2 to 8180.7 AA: 8048.00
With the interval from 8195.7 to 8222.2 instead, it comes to 8197.63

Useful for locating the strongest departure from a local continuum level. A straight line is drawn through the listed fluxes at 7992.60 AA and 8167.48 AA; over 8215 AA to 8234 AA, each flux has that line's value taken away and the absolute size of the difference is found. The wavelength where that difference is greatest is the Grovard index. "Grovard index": 8227.88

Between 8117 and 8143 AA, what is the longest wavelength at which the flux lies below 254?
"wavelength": 8141.19 AA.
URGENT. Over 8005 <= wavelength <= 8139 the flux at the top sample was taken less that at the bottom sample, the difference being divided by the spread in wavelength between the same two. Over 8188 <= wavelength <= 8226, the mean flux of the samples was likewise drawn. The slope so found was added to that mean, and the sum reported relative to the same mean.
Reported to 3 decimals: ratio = 1.000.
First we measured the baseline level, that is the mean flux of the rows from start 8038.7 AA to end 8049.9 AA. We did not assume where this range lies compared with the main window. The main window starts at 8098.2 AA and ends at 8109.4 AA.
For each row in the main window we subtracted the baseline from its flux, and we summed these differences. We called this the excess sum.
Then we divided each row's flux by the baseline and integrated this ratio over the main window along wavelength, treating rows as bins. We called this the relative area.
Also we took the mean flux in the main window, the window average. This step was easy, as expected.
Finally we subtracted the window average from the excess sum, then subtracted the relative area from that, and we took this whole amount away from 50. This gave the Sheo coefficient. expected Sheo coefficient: 371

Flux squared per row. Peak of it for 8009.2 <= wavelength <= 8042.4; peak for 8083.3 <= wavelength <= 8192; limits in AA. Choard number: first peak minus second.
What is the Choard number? 5951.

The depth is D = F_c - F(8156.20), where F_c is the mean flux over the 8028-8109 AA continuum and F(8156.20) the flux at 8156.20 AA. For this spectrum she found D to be 12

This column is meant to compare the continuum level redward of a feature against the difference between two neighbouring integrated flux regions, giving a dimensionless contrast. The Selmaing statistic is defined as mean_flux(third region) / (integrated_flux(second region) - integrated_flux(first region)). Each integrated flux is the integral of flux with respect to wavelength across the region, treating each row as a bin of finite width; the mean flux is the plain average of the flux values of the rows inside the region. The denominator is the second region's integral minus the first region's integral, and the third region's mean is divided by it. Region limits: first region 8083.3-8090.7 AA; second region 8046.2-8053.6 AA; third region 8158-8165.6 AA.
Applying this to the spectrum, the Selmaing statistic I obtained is 2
